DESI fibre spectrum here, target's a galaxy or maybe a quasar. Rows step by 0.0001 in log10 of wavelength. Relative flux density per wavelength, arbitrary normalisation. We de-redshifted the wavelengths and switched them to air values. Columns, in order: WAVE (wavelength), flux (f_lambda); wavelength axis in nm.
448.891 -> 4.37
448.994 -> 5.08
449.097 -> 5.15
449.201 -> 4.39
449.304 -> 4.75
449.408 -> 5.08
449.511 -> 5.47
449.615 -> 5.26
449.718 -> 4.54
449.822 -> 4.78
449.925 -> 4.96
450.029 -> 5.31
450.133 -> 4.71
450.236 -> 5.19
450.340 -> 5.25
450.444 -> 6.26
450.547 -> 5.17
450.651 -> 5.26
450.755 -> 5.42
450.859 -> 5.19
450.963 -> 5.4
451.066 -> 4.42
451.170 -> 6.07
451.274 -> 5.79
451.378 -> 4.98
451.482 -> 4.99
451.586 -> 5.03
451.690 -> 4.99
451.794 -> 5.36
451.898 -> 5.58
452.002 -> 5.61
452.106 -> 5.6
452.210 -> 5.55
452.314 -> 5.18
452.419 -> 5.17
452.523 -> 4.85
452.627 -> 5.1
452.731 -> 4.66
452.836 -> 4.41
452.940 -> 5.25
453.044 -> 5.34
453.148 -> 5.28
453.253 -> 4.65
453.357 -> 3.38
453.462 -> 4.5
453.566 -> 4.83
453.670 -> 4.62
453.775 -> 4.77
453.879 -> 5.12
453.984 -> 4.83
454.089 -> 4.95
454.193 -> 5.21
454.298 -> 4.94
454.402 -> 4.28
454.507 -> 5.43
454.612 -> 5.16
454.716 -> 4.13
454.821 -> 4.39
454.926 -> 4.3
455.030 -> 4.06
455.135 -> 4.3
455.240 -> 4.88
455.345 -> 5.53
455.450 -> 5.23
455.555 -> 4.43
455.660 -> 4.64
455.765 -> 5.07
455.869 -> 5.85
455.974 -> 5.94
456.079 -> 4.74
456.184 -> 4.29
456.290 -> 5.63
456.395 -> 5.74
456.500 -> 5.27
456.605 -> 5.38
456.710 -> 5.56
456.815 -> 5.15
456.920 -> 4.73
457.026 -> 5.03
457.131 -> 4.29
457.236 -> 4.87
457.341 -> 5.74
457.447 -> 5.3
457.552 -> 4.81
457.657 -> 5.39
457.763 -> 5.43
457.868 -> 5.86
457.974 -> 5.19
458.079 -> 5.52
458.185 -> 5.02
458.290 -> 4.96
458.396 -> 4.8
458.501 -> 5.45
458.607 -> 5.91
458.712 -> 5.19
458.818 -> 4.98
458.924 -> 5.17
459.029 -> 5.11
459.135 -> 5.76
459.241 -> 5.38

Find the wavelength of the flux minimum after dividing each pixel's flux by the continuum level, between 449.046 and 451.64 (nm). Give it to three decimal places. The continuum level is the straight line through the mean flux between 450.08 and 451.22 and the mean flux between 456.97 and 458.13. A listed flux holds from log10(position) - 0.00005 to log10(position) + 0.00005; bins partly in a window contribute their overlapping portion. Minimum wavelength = 449.201 nm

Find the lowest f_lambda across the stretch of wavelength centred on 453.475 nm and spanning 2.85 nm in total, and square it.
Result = 11.4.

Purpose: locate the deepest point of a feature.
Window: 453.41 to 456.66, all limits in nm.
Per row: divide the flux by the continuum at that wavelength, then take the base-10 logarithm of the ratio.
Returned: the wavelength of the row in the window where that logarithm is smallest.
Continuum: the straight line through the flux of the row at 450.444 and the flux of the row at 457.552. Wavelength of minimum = 455.030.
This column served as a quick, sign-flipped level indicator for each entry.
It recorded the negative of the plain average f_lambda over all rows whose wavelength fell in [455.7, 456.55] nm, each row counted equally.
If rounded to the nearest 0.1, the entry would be -5.3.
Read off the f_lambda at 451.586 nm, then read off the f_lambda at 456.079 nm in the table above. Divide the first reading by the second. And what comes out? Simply 1.06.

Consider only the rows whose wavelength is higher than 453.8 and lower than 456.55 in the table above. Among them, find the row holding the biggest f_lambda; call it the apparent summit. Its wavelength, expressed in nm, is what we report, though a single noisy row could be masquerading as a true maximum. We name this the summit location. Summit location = 455.974 nm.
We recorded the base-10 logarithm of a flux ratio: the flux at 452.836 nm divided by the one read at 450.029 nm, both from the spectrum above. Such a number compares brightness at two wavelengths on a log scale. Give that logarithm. -0.08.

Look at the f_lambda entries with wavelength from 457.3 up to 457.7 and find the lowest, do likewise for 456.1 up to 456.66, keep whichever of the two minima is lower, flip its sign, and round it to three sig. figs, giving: -4.29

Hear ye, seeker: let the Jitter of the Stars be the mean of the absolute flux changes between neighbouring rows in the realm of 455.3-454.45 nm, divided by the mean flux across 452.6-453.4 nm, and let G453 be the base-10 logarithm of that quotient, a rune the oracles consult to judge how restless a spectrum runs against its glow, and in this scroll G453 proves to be -1.090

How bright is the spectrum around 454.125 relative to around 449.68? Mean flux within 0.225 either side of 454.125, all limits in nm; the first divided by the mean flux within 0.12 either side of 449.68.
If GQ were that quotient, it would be 1.02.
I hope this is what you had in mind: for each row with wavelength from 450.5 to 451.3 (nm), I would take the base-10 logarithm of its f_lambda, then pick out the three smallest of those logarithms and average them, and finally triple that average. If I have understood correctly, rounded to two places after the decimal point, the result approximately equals 2.07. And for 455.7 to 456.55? 2.01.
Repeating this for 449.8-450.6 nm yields 2.05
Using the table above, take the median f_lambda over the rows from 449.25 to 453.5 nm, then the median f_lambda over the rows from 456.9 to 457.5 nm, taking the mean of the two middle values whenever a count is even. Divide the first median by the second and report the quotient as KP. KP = 1.05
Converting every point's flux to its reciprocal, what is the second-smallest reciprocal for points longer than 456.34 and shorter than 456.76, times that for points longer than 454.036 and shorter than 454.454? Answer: 0.0363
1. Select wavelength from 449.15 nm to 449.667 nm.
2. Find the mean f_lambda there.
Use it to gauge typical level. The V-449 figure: 4.99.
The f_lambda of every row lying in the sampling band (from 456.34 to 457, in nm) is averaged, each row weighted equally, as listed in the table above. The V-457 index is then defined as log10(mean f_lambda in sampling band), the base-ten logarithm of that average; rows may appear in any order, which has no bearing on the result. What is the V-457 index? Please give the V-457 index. 0.72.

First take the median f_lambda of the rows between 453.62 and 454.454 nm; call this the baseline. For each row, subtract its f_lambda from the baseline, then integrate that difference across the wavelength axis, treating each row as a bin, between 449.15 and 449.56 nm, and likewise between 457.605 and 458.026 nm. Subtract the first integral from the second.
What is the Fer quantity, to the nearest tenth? -0.2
